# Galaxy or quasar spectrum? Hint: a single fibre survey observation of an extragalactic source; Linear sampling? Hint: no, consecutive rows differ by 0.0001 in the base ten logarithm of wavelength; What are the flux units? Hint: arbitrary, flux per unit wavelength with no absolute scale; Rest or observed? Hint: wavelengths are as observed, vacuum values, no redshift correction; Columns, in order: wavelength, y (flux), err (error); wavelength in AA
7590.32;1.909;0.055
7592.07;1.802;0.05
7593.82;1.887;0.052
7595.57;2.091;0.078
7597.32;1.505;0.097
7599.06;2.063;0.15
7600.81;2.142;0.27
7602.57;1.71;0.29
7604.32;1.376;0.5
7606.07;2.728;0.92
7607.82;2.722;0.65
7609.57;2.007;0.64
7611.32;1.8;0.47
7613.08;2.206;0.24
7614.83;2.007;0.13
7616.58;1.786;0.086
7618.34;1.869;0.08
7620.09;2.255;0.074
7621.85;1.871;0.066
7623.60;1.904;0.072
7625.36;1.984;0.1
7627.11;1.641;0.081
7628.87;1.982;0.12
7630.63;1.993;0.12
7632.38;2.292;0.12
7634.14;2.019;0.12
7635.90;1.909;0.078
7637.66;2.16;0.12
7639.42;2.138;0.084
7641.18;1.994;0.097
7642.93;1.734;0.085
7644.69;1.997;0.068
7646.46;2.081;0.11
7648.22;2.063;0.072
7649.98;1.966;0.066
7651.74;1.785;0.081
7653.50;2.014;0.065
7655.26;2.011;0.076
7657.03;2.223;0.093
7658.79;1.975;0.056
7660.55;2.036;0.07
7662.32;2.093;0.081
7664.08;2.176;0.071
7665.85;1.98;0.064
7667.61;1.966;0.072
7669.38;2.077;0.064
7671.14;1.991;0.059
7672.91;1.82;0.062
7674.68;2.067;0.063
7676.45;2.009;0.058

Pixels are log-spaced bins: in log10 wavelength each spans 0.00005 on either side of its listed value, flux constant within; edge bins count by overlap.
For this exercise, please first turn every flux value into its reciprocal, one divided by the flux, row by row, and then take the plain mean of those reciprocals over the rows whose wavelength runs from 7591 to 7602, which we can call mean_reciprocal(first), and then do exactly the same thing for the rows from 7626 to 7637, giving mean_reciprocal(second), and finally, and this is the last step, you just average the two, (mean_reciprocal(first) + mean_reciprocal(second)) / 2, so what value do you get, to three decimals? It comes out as 0.521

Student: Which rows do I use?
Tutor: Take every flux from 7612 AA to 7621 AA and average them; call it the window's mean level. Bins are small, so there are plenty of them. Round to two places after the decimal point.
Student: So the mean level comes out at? 2.02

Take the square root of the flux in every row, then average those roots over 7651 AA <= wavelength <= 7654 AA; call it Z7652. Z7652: 1.38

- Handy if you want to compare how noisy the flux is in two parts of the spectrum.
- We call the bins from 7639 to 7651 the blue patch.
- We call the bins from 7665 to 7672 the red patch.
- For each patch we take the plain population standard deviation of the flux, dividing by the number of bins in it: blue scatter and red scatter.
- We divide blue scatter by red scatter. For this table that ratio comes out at 2.8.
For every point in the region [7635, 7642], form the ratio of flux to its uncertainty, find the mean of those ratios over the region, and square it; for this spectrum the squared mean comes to 489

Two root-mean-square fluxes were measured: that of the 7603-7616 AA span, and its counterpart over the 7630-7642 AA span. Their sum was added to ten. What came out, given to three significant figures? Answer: 14.2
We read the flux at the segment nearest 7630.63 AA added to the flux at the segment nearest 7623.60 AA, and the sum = 3.90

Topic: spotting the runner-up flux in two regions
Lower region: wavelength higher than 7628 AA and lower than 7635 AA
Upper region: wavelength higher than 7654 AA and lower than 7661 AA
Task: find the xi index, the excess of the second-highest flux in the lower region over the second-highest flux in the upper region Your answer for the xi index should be -0.02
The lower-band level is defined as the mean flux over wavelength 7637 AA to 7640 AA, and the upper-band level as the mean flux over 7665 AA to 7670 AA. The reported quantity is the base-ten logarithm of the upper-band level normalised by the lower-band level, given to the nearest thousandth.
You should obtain -0.030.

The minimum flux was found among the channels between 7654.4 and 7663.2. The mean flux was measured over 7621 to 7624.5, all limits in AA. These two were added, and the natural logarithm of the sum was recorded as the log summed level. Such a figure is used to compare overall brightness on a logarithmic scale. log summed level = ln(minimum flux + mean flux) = 1.35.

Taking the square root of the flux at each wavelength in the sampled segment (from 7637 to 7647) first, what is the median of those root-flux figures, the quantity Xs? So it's 1.43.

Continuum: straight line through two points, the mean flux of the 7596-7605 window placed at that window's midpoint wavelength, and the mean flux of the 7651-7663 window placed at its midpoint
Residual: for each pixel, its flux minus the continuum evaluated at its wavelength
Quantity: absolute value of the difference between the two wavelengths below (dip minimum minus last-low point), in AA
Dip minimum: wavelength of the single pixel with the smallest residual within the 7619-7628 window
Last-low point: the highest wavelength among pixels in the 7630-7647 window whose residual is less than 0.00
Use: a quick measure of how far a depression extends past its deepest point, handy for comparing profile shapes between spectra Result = 15.8 AA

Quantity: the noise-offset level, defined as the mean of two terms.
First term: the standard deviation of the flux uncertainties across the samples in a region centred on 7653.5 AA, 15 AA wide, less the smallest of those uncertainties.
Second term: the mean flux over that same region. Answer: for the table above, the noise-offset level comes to 0.988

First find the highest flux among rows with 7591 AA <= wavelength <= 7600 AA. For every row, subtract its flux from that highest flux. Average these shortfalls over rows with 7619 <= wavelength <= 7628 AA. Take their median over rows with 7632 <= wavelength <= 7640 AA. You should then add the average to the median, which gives 0.11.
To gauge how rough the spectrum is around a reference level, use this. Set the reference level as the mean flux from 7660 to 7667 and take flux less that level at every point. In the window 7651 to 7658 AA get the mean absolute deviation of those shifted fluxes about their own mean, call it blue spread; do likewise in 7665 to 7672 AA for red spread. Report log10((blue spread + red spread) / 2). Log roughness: -1.1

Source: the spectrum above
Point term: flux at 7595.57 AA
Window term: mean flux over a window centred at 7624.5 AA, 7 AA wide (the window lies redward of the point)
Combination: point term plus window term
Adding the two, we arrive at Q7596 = 3.94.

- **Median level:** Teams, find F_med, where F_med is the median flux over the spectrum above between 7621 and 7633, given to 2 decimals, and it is 1.98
